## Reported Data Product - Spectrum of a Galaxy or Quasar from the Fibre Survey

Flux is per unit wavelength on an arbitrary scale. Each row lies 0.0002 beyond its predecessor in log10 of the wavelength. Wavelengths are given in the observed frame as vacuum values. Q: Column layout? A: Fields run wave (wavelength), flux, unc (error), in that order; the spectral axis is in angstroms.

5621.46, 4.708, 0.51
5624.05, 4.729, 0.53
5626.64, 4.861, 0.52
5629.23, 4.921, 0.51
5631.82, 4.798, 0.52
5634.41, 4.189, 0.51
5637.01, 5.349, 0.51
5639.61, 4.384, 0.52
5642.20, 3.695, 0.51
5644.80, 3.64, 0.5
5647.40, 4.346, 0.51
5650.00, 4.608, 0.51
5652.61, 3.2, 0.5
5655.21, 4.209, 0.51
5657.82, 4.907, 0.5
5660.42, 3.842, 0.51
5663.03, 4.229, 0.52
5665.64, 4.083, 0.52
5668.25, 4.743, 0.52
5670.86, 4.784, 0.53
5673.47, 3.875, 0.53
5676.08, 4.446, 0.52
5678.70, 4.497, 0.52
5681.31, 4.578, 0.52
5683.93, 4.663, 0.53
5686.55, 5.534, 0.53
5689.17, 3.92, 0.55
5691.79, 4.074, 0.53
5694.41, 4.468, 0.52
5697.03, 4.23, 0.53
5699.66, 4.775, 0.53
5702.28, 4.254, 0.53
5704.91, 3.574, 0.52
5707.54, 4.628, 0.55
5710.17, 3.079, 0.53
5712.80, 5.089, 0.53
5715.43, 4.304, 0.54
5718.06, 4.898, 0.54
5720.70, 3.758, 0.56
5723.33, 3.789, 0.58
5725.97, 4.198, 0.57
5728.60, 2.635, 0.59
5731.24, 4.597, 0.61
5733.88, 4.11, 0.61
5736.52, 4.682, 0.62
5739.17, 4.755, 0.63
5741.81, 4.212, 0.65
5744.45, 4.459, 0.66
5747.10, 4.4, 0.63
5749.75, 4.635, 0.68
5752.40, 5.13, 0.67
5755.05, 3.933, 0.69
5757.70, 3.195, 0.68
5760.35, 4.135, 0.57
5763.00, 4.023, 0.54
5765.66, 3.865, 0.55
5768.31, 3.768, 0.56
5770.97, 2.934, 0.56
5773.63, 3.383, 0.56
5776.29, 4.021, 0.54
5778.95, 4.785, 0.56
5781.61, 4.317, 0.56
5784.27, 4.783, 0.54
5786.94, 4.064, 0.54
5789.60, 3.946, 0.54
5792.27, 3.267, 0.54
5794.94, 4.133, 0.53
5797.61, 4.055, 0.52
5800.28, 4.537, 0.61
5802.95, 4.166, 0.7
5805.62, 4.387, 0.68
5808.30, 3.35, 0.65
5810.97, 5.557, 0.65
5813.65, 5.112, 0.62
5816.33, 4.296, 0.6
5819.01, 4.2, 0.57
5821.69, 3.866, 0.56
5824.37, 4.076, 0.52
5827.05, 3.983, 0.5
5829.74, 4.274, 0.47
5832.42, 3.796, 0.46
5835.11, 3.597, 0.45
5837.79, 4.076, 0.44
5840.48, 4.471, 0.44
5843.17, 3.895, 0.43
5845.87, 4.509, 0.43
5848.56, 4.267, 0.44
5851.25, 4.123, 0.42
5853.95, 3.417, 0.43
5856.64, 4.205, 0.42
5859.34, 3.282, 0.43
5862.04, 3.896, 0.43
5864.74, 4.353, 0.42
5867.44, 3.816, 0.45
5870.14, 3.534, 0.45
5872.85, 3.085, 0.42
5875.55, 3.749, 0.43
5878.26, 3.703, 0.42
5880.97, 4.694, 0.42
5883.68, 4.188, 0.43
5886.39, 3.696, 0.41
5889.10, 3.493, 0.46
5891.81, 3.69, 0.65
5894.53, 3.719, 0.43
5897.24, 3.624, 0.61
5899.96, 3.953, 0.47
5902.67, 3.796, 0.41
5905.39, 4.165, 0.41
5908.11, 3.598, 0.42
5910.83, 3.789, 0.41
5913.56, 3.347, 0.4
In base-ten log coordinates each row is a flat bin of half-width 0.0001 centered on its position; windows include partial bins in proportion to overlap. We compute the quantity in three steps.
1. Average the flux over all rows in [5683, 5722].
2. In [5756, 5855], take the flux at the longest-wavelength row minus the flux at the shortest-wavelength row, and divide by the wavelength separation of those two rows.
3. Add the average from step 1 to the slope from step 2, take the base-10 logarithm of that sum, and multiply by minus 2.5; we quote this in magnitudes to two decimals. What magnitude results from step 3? -1.60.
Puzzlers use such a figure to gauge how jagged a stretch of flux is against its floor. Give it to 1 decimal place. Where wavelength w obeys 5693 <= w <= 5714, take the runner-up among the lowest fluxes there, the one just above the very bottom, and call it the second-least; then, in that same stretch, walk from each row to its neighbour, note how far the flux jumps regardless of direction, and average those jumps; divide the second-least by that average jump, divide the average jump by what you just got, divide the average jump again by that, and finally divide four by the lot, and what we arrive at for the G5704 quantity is 1.1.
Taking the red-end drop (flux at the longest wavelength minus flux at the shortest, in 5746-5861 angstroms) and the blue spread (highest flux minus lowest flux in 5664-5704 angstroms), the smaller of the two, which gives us -1.1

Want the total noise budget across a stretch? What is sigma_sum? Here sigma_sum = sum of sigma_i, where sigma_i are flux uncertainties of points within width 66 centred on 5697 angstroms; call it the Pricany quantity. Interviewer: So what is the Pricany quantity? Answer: 13.4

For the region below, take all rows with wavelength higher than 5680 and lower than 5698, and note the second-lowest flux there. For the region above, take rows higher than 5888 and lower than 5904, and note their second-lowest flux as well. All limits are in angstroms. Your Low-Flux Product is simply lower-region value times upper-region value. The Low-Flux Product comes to 14.8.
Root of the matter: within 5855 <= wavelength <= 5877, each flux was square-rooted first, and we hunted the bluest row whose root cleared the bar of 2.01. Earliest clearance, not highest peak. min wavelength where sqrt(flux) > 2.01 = 5856.64 angstroms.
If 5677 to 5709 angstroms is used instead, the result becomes 5678.70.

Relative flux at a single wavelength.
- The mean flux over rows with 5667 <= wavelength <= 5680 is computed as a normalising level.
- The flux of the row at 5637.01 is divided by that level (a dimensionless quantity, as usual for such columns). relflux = 1.20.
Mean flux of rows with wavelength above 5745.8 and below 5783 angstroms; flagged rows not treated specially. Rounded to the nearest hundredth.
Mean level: 4.04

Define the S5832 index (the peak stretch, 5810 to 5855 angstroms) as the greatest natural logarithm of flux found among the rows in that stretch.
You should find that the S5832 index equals 1.72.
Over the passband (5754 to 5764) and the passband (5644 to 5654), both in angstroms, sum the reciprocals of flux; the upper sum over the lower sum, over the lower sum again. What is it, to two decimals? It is 0.99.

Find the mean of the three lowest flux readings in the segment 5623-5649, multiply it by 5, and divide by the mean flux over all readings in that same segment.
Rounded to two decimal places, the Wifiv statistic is 4.28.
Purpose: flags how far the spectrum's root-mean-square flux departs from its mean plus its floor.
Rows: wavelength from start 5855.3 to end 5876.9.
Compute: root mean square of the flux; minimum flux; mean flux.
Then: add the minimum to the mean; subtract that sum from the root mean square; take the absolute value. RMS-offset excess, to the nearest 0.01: 3.06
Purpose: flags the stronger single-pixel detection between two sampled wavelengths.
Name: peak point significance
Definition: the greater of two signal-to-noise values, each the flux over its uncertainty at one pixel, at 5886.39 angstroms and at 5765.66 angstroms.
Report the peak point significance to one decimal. 9.0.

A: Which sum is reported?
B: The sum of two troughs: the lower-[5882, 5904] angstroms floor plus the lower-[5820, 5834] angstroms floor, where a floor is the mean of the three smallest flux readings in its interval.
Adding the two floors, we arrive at 7.48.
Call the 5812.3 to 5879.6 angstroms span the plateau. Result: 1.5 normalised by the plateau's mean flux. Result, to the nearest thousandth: 0.377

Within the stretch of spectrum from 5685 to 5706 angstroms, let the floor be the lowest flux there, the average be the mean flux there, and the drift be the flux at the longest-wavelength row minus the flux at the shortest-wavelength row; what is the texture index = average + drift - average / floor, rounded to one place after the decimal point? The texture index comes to 1.2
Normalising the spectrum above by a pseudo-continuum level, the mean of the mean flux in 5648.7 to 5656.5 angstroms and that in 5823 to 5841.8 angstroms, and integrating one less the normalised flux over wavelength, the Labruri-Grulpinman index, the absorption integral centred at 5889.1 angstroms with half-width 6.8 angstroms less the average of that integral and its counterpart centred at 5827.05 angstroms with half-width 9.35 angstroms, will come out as 0.3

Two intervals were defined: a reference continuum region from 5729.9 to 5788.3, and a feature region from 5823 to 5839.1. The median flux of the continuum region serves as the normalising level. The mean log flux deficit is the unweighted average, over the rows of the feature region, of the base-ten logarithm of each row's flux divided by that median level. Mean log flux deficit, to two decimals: -0.02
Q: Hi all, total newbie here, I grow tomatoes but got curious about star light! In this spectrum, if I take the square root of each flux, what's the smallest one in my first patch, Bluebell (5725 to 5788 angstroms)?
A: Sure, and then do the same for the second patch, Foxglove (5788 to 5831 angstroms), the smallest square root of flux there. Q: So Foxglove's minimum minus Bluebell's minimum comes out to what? 0.18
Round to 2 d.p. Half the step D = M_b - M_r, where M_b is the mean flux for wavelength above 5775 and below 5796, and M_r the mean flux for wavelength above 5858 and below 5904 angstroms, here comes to 0.19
